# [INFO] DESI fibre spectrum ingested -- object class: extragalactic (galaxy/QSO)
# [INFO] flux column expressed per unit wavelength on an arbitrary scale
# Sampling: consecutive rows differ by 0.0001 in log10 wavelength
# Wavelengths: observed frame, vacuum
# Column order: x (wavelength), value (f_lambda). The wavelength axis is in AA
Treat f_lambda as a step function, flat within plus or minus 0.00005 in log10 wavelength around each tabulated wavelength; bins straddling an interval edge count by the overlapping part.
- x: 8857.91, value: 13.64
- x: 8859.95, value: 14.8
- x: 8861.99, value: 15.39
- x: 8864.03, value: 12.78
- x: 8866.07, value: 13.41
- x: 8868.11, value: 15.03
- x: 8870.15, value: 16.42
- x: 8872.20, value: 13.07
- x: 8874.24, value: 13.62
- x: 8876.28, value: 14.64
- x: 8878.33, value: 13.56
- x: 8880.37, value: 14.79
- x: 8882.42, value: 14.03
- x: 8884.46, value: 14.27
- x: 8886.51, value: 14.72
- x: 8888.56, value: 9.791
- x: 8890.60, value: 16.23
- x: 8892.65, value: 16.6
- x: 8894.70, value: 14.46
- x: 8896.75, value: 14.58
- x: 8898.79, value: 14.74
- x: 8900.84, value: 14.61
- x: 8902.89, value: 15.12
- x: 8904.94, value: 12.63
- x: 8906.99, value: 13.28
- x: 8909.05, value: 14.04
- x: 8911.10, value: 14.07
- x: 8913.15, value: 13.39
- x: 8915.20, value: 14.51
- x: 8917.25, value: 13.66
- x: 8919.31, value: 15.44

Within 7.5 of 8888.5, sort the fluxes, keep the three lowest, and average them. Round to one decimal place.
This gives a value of 12.7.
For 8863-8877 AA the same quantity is 13.1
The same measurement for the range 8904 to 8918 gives 13.1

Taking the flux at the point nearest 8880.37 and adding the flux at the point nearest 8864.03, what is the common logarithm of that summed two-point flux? 1.44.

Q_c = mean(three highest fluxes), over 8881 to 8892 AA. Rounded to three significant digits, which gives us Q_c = 15.1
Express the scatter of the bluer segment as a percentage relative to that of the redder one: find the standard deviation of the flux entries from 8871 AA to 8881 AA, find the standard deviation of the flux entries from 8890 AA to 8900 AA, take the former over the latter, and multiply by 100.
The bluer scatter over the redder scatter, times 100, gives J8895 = 74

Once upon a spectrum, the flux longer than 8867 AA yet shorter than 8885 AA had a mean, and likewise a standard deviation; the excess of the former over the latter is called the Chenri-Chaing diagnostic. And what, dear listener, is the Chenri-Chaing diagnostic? 13.4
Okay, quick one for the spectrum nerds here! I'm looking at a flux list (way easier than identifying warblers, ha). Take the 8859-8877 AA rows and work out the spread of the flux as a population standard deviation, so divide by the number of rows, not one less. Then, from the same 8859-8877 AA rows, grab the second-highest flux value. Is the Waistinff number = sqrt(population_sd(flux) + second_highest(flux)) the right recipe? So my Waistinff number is 4.07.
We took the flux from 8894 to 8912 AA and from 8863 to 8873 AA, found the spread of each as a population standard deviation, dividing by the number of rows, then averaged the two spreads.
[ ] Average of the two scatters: 1.1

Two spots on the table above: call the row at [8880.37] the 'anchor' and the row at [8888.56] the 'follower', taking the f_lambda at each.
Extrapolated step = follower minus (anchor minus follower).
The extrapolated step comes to 4.8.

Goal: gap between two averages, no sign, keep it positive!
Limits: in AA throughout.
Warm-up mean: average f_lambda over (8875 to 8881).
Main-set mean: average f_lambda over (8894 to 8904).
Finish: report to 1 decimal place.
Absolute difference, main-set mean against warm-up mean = 0.4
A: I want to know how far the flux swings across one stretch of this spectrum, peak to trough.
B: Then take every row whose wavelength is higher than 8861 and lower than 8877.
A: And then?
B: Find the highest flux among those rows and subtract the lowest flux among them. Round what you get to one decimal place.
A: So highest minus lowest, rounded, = 3.6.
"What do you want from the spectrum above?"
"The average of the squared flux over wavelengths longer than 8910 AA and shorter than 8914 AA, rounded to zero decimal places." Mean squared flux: 189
